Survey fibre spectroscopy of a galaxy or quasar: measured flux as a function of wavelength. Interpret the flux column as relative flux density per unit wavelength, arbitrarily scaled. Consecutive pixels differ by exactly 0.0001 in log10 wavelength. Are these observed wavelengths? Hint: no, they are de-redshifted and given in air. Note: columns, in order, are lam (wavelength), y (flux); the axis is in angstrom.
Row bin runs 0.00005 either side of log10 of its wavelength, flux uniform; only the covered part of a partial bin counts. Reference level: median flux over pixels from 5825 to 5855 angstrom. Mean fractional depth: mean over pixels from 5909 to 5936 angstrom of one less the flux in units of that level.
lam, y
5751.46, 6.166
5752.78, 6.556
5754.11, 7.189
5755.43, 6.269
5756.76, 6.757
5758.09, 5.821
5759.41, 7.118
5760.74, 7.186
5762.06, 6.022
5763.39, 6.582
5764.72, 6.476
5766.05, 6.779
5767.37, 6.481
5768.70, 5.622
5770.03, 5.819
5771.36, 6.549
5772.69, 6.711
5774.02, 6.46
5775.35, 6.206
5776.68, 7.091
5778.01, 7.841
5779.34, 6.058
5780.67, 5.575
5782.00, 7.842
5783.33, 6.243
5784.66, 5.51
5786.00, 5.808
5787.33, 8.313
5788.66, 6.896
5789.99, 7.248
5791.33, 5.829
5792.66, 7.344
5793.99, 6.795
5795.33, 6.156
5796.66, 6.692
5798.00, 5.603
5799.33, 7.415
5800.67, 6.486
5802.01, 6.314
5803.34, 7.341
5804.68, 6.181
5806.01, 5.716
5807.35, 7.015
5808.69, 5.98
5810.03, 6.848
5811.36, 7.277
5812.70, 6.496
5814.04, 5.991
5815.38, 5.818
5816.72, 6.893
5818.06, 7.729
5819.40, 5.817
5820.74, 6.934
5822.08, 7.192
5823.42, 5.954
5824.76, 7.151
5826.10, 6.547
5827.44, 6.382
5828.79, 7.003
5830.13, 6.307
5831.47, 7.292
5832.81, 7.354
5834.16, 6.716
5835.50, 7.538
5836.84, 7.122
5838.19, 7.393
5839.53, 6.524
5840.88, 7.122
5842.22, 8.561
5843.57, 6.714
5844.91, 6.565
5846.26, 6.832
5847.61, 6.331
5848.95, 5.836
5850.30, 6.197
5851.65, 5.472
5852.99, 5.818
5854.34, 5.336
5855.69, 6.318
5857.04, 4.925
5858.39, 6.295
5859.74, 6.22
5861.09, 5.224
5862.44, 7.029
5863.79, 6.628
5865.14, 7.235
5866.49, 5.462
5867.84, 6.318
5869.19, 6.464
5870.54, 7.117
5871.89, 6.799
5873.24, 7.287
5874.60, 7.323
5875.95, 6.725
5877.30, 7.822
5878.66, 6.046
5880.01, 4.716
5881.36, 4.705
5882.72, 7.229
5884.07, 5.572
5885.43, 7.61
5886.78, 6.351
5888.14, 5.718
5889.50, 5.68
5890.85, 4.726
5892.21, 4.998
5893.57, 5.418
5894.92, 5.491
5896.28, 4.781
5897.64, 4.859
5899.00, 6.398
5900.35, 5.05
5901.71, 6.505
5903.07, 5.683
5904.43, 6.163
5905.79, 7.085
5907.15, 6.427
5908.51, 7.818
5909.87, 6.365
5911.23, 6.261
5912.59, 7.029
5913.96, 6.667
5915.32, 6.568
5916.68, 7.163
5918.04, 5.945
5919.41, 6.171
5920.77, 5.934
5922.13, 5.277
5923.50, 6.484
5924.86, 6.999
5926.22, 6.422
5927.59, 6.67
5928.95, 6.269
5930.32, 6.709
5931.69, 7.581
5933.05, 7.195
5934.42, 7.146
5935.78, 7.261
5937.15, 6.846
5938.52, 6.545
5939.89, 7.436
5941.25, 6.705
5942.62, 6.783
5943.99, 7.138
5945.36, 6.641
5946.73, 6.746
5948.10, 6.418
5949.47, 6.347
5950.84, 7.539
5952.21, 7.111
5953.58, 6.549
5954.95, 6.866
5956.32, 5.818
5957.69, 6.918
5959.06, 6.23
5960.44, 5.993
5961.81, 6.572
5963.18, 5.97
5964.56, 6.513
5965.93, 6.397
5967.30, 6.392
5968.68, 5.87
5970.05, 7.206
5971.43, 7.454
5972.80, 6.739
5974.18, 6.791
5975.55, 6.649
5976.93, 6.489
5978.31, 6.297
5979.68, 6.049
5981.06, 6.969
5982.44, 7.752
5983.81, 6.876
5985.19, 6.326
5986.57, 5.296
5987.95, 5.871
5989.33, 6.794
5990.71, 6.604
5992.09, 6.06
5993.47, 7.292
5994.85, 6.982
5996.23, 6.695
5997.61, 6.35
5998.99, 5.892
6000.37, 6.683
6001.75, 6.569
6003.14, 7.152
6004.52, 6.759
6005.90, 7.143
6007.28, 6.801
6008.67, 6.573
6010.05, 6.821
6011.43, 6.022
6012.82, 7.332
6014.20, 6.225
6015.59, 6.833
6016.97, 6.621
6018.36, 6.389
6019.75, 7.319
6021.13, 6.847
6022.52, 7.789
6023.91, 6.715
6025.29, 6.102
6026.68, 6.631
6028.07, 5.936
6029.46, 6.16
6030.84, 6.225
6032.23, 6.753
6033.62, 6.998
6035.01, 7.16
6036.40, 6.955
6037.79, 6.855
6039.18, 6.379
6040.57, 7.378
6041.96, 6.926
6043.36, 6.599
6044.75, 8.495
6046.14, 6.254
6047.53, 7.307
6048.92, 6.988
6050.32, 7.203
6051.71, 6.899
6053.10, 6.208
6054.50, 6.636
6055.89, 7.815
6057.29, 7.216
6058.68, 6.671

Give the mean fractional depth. 0.005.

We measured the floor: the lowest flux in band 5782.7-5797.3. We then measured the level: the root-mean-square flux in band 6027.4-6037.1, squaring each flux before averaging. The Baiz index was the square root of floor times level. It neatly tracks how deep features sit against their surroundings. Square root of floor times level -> 6.04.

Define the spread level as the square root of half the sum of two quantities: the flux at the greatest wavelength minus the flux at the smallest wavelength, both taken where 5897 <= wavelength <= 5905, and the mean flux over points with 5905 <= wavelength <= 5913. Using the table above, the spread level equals 2.02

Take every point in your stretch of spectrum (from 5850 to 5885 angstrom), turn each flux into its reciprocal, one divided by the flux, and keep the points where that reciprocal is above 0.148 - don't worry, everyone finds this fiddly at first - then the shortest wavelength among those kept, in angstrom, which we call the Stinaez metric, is 5850.30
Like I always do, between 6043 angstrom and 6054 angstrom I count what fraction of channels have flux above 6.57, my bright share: 0.75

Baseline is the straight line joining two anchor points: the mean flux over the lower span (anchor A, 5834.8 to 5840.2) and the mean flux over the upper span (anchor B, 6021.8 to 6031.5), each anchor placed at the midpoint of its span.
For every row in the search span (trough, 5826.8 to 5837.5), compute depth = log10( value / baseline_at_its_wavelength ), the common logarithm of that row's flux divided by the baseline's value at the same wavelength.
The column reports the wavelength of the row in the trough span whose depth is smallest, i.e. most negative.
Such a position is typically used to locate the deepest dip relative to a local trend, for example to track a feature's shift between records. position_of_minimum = 5830.13 angstrom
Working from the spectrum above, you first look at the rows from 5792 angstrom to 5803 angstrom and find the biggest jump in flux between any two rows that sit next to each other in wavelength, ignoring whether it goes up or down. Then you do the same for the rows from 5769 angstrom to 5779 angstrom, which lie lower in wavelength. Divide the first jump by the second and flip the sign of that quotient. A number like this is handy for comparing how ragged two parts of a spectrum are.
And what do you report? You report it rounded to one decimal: -2.0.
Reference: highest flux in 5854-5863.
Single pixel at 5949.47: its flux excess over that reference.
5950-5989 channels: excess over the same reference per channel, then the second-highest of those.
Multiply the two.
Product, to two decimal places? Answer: -0.35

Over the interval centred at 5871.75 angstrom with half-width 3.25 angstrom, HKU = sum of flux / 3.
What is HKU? 11.66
